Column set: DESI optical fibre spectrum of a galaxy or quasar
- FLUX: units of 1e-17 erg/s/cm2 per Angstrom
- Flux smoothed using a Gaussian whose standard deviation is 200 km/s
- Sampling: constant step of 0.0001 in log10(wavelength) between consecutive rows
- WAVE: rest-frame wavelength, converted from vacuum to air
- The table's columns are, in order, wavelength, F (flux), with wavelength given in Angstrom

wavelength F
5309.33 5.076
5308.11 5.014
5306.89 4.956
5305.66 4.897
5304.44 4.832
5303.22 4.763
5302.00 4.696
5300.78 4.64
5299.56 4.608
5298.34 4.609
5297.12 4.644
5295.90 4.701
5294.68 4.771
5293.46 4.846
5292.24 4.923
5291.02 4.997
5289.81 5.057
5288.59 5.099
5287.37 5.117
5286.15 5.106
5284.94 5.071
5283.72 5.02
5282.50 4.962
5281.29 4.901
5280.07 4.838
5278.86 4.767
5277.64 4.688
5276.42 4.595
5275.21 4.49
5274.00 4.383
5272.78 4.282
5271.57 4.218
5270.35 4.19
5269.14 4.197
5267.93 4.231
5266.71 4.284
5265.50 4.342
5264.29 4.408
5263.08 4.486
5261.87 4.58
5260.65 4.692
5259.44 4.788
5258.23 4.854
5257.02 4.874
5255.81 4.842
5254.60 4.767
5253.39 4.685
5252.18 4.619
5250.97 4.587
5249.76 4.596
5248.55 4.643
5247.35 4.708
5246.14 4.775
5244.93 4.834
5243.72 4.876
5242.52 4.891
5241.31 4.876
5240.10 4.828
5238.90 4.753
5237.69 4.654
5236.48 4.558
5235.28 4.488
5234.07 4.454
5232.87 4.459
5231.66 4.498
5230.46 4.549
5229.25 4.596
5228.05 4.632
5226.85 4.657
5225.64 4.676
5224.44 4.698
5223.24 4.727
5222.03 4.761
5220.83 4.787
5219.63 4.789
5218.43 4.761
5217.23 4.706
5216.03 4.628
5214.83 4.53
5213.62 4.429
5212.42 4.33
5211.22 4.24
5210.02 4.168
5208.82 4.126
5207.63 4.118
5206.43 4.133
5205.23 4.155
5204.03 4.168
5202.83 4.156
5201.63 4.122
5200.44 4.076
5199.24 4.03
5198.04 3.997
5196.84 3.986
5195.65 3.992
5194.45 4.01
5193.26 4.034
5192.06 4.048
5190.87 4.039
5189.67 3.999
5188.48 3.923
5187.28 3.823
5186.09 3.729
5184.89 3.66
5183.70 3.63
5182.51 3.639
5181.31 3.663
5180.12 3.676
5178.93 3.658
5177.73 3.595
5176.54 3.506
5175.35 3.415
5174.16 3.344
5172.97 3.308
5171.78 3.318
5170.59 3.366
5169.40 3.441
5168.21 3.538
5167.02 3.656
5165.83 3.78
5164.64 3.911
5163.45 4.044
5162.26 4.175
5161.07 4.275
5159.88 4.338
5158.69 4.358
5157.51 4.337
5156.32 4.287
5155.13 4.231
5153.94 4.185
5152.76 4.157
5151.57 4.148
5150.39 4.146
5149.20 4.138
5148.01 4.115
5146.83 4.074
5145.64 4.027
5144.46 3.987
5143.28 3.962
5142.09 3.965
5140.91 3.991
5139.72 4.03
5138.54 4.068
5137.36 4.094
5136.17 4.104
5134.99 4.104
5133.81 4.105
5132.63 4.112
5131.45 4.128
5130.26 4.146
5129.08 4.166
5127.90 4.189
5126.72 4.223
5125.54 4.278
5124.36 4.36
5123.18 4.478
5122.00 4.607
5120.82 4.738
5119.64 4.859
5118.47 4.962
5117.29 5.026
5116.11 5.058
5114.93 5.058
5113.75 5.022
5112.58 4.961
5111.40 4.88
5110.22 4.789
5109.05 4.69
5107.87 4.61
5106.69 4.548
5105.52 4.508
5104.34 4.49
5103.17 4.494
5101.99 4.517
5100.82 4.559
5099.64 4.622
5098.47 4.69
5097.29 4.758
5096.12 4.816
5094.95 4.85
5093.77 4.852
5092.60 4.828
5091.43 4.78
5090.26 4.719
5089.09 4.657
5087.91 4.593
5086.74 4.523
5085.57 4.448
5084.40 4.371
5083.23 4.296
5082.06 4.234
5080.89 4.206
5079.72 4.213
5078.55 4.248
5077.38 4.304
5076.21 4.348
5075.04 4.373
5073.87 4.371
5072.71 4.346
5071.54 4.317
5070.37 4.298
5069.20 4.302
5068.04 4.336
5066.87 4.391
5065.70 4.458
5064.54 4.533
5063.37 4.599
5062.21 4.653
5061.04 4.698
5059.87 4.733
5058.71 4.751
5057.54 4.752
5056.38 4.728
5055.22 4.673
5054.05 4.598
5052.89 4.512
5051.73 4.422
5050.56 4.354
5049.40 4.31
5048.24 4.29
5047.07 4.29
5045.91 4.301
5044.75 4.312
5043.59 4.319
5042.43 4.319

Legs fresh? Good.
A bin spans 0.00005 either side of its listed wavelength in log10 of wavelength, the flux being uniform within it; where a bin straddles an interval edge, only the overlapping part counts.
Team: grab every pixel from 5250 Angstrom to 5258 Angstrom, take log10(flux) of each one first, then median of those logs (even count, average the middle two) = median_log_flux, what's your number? 0.67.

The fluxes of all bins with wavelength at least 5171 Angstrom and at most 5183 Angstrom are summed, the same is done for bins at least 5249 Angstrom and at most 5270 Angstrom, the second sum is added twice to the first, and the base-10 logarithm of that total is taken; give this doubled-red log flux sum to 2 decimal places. 2.28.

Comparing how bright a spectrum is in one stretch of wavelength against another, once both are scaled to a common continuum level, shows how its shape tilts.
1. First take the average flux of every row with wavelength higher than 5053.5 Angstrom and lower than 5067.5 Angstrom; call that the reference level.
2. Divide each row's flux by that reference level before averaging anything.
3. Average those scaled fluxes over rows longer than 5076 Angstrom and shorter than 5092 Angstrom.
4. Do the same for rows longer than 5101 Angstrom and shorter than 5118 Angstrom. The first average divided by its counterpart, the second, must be 0.93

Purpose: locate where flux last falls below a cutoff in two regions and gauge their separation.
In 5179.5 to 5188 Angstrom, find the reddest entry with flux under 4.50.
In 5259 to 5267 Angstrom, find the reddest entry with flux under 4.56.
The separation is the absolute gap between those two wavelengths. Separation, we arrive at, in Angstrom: 79.4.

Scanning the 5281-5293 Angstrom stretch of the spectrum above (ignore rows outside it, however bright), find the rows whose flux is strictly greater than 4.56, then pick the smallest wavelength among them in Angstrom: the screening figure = 5281.29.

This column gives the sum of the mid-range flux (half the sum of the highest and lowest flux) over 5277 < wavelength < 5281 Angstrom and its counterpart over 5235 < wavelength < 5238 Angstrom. 9.3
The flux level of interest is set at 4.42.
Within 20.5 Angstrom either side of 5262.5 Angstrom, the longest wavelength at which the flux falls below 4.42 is 5274.00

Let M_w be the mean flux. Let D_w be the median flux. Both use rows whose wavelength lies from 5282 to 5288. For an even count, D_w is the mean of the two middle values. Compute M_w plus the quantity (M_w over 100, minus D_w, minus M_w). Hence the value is -5.0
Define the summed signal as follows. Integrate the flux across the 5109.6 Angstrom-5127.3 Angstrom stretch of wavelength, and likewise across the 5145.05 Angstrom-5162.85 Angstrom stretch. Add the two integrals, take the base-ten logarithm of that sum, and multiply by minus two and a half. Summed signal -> -5.50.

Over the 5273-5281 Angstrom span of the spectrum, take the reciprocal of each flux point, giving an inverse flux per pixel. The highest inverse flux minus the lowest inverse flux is 0.021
